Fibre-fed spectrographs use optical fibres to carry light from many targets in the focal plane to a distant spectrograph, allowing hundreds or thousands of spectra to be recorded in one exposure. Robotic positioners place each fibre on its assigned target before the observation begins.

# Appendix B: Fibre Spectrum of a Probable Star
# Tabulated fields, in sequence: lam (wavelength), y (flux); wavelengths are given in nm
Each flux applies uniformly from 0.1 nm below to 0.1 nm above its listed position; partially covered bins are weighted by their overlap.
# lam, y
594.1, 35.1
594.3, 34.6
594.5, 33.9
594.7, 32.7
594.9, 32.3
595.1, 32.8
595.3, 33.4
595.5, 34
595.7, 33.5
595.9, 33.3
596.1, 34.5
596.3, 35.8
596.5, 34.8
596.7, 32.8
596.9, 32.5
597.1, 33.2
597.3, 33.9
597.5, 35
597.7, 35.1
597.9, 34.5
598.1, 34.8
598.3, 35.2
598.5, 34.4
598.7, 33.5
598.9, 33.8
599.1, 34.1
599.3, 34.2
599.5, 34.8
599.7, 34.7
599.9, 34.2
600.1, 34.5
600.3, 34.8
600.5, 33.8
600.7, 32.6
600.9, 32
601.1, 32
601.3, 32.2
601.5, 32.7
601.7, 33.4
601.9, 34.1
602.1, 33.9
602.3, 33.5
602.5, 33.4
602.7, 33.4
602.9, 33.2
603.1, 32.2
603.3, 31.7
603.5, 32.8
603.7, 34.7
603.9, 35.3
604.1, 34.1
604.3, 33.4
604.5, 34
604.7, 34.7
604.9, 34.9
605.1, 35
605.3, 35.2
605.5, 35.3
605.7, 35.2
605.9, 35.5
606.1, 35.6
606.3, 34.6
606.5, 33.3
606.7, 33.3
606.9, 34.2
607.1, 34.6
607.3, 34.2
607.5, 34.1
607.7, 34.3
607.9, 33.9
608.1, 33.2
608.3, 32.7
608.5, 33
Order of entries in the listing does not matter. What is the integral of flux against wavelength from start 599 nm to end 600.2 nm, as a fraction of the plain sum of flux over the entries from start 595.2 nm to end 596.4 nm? 0.202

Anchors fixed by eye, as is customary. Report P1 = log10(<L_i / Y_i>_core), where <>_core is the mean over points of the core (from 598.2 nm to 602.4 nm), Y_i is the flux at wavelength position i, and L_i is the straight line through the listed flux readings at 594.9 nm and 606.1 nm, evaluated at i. 0.002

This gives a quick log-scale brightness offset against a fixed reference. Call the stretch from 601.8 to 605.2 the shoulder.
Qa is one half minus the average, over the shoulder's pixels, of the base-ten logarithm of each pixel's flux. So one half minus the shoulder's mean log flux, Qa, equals -1.03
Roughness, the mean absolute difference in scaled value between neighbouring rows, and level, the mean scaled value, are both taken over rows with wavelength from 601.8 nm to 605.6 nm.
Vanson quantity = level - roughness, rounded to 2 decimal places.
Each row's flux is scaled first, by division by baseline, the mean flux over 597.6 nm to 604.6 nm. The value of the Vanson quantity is 0.99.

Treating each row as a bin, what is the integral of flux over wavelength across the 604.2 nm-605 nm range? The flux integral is 27.4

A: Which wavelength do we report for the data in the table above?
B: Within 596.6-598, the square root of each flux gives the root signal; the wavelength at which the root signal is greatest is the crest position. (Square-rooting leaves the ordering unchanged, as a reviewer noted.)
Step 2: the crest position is 597.7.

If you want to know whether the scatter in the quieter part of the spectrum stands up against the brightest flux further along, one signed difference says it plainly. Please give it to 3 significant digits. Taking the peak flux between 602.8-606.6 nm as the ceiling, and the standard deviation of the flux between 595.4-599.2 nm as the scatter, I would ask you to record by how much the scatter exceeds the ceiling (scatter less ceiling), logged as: -34.7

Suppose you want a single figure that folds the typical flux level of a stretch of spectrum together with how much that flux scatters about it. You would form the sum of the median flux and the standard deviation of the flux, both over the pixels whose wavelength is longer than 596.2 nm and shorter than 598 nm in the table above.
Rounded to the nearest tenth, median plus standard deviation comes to 35.6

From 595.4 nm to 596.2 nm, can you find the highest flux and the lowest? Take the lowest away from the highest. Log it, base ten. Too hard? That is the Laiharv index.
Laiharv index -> 0.1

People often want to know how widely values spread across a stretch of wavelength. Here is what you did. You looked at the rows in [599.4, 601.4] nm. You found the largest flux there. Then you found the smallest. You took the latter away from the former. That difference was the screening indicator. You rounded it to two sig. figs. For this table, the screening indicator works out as 2.8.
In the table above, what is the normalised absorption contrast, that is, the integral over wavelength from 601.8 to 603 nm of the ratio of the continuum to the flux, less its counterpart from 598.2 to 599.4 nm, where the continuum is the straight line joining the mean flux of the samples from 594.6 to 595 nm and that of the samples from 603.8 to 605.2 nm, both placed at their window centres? 0.048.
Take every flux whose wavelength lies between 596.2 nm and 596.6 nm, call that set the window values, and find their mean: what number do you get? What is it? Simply 35.3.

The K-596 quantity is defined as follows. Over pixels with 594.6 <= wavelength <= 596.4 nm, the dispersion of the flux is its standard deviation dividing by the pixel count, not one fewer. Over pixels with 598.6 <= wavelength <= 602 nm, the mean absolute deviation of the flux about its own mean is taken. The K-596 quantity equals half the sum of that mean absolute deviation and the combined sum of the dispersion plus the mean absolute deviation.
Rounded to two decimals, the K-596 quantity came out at 1.31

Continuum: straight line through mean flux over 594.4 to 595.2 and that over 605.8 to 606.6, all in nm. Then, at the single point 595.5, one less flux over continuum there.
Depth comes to -0.03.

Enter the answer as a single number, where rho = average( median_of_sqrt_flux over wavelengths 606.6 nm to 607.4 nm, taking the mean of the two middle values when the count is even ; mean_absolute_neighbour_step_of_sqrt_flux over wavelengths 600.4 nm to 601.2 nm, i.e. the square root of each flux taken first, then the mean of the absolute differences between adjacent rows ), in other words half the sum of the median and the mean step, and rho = 2.95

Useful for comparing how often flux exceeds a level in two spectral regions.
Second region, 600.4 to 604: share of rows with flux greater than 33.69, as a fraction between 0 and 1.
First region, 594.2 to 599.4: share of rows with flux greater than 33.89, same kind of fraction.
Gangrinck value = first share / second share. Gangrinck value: 2.1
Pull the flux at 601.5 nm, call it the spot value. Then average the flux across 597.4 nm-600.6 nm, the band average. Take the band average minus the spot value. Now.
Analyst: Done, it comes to 1.8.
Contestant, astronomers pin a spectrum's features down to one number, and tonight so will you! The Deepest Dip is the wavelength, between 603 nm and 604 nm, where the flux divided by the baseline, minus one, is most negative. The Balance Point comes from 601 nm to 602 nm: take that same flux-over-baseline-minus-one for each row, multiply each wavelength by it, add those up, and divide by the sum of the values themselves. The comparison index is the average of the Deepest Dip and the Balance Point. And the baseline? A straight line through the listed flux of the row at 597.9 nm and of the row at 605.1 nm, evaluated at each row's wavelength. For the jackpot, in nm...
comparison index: 602.34 nm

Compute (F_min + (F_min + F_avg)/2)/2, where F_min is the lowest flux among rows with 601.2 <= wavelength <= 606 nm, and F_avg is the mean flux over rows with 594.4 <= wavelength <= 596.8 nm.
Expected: 32.19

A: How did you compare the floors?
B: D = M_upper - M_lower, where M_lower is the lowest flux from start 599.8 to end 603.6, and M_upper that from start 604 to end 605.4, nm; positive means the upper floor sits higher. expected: 1.7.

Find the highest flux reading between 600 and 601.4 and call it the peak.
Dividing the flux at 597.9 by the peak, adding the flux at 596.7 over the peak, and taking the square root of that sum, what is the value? 1.391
